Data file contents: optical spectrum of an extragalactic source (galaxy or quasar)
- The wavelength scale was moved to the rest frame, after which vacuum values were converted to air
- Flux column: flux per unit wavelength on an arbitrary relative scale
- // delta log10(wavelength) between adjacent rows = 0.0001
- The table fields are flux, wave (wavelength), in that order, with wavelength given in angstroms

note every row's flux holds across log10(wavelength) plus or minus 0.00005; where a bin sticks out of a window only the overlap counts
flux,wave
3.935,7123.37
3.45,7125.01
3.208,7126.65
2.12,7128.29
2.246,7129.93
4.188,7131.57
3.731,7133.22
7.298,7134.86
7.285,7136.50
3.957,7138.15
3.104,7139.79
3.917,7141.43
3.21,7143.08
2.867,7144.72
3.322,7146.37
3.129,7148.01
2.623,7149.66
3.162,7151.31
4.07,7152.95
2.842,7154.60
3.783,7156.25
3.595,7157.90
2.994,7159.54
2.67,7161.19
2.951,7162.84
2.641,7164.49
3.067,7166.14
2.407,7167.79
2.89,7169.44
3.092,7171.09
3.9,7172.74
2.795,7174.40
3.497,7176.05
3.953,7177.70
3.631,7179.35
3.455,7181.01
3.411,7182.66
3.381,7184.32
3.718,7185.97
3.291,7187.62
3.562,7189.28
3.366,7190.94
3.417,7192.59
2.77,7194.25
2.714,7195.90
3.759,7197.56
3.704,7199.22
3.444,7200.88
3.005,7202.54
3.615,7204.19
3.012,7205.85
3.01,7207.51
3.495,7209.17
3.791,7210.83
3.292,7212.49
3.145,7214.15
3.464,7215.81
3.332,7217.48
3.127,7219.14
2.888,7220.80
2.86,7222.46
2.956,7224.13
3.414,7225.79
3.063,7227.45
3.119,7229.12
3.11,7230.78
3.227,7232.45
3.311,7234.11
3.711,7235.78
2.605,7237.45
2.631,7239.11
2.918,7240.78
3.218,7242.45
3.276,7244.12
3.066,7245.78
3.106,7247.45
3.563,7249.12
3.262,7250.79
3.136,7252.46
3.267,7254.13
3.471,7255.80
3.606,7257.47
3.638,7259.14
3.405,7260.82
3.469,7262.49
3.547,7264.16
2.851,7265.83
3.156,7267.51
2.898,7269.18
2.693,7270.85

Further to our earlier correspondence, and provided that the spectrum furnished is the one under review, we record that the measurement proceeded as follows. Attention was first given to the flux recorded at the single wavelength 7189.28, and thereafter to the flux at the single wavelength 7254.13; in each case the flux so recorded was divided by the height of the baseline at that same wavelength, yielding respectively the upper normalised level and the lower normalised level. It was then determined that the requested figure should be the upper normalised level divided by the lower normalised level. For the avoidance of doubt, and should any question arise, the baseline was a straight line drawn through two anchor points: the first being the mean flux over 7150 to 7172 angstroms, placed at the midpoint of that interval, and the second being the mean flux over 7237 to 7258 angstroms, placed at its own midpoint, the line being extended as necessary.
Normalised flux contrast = 1.11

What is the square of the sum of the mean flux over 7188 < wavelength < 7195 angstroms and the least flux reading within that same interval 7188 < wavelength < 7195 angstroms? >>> 37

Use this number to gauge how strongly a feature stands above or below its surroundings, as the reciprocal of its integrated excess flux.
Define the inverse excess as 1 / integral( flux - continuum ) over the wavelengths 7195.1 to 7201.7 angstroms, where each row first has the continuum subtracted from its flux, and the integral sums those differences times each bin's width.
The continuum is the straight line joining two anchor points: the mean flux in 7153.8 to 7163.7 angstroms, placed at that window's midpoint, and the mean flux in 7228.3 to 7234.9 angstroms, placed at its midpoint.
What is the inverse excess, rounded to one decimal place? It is 0.6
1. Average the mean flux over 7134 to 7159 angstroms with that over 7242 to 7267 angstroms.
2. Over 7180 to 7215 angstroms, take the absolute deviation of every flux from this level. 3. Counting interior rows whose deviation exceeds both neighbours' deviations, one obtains 6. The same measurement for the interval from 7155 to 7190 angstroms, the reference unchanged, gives 7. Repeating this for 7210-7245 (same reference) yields 5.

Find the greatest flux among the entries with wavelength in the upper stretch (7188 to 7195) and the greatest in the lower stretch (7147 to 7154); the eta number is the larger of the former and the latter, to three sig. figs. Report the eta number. 4.07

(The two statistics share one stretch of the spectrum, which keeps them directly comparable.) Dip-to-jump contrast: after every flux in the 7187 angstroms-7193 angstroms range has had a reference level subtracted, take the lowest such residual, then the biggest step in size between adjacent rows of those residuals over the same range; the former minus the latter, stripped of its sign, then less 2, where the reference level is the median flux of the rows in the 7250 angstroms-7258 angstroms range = -1.8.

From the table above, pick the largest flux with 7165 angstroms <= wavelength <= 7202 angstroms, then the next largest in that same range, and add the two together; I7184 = 7.9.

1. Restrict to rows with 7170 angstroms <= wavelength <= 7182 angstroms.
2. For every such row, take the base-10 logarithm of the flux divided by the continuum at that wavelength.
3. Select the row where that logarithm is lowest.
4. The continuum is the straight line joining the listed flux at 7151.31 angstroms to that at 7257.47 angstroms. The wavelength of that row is 7174.40 angstroms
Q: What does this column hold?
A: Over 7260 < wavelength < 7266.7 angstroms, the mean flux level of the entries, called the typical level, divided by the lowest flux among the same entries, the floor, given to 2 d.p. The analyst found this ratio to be 1.16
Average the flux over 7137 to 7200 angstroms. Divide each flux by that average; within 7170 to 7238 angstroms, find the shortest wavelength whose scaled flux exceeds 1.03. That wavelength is 7172.74 angstroms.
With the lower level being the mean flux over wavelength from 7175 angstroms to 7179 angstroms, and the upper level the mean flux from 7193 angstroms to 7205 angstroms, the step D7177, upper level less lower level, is -0.4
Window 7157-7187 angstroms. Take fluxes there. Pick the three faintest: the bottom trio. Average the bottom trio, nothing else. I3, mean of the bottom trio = 2.57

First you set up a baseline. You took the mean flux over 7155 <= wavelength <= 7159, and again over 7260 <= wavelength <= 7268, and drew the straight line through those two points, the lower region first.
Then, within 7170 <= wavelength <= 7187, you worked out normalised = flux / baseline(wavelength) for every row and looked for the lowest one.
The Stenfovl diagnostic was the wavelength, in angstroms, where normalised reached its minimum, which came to 7174.40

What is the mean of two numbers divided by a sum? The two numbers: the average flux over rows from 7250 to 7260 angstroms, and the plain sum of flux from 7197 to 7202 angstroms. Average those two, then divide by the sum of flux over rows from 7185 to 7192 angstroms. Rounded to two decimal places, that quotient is 0.51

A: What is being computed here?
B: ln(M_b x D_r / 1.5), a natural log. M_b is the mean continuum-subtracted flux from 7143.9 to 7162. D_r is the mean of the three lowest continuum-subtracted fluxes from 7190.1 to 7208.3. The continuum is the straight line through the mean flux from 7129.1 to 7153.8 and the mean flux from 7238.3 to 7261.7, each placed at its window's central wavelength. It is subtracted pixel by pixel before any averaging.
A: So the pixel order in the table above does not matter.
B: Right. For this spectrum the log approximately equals -1.2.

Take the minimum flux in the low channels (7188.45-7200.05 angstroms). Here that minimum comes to 2.714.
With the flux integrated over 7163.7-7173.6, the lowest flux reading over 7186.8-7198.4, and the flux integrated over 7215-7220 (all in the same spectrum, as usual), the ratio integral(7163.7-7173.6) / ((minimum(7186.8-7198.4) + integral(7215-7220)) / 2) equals 3.1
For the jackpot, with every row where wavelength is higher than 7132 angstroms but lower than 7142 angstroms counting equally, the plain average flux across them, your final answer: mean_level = 4.88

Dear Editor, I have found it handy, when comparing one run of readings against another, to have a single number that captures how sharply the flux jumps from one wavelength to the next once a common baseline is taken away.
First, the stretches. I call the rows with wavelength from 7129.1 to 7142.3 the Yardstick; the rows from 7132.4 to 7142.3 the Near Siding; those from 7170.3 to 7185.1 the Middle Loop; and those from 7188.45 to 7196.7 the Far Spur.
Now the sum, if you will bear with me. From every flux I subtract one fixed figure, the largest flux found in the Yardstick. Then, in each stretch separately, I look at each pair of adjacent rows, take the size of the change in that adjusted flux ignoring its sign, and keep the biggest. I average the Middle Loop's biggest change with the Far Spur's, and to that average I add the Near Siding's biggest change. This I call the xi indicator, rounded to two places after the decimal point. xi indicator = 4.44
